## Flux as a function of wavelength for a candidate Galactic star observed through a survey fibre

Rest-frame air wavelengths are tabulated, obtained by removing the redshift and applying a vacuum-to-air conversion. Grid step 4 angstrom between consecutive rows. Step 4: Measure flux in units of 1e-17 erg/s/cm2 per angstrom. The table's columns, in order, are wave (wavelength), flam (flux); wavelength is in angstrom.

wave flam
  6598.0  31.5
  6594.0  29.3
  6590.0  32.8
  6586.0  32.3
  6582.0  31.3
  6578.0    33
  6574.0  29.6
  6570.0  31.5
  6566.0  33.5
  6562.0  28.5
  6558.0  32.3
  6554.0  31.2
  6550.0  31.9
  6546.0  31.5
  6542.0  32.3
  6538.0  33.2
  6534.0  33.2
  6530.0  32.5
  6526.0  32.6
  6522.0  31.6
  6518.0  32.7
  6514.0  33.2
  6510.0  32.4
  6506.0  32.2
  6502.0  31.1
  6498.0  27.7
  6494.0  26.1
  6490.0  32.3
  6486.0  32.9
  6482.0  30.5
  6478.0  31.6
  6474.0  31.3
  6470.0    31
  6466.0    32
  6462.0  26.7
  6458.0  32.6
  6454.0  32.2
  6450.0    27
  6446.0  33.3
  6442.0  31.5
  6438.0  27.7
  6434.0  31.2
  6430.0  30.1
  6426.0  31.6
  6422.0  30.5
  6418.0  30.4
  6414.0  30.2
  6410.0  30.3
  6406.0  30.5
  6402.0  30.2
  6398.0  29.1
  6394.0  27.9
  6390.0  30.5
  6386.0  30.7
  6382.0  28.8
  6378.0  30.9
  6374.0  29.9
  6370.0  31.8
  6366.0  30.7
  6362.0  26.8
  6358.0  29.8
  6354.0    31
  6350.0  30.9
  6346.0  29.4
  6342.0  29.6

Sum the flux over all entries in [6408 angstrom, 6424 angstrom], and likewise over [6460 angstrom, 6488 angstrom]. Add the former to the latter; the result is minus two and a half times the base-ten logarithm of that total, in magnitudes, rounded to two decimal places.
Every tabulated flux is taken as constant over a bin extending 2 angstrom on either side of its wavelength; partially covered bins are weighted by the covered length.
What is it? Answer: -6.32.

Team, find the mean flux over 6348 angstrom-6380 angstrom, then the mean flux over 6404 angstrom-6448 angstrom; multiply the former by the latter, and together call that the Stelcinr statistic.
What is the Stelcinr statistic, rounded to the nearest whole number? 927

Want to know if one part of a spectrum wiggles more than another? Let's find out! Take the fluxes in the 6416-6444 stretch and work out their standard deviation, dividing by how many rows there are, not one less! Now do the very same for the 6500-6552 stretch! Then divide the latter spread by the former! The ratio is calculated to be 0.52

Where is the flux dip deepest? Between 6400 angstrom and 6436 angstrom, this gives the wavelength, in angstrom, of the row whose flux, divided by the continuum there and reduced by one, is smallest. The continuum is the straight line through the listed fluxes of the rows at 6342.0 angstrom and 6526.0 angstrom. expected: 6430.0 angstrom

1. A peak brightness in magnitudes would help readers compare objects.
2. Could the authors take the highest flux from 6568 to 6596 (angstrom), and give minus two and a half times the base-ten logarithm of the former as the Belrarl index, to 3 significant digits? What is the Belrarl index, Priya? -3.80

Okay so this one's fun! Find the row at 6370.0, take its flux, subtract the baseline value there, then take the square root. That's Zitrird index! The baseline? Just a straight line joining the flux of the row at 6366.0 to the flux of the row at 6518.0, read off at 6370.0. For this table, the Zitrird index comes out 1.0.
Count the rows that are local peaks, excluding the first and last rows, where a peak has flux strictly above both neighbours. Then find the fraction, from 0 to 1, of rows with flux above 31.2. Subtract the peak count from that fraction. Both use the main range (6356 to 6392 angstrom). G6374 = -2.9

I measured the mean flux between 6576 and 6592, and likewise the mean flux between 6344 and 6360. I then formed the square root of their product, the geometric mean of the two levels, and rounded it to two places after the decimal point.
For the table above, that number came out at 31.30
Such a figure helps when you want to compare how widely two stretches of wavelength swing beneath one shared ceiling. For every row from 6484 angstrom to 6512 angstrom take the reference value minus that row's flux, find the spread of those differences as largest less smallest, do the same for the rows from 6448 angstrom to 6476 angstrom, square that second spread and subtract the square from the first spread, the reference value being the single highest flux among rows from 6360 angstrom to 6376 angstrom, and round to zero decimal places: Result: -28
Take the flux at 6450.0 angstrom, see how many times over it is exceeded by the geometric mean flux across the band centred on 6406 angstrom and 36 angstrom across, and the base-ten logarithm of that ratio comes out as 0.045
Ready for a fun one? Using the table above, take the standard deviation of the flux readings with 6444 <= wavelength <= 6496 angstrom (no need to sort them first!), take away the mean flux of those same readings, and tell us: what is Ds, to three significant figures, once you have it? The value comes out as -28.3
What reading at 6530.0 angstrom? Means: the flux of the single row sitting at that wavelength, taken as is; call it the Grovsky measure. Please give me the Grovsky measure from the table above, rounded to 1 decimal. 32.5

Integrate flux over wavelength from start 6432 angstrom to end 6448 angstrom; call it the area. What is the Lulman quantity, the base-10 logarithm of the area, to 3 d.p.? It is 2.694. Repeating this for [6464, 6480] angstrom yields 2.702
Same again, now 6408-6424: 2.686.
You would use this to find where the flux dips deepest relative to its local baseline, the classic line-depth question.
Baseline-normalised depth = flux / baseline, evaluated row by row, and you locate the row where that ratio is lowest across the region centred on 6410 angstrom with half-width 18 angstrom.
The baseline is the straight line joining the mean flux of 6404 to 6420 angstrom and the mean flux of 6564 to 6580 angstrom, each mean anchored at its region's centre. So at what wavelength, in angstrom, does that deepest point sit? 6394.0 angstrom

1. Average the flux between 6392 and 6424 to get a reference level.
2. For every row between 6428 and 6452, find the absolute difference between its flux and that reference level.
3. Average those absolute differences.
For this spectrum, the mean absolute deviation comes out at 1.9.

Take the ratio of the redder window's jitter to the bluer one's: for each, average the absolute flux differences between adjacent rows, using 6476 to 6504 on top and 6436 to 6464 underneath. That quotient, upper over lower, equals 0.7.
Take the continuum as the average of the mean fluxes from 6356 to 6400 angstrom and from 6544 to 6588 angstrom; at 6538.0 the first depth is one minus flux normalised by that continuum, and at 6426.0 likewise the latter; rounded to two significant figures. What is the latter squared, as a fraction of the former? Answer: -0.012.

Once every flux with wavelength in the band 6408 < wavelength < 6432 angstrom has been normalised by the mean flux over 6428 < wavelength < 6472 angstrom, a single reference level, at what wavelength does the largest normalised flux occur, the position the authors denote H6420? 6426.0 angstrom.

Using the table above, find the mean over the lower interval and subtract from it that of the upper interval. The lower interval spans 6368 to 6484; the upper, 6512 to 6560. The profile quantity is -1.94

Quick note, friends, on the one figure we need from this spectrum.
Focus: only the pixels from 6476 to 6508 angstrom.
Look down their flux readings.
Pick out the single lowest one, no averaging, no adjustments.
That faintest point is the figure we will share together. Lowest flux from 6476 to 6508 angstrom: 26.1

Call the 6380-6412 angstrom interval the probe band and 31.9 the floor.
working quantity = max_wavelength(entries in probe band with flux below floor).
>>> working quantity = 6410.0 angstrom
